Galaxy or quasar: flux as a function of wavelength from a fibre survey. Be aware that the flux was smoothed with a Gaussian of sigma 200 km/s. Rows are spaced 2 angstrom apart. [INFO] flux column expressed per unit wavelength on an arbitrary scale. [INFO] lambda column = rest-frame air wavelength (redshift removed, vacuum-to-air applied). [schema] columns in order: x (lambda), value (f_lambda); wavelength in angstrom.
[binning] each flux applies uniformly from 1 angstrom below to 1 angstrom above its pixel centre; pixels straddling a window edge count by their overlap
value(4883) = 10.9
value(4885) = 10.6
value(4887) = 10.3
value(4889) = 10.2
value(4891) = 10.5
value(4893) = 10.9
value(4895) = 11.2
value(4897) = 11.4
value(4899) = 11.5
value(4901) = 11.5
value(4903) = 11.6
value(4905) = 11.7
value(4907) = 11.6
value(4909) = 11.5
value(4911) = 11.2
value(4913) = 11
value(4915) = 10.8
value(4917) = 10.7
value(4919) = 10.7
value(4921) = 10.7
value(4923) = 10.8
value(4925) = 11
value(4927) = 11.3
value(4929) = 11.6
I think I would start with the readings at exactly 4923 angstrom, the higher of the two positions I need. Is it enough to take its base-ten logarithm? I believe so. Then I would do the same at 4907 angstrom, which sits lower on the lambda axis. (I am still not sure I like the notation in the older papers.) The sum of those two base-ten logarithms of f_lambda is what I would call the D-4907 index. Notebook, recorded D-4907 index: 2.10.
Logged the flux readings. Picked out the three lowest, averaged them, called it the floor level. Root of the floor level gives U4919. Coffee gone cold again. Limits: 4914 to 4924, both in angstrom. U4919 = 3.27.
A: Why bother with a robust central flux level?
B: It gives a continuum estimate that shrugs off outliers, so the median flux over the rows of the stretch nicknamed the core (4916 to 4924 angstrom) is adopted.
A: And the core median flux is 10.7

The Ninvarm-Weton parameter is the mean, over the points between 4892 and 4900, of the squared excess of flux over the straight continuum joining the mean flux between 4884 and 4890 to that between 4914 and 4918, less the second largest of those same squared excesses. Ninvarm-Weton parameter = -0.19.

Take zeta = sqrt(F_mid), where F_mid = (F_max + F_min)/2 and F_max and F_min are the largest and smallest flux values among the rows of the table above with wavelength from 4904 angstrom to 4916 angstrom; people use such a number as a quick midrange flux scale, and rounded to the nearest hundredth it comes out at 3.35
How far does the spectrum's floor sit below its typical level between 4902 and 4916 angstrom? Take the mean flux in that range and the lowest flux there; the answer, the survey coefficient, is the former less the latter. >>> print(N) 0.5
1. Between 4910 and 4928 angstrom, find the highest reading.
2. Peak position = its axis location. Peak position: 4927 angstrom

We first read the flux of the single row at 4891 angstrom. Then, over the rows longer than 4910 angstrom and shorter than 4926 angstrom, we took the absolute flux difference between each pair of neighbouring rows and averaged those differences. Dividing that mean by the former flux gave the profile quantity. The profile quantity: 0.0109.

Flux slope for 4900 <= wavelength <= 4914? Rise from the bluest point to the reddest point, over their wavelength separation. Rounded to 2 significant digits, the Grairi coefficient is -0.042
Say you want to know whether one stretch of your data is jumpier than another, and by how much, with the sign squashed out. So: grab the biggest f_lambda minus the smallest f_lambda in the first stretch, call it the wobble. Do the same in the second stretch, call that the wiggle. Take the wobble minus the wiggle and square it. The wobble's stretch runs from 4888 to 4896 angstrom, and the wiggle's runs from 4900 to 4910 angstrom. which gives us 0.6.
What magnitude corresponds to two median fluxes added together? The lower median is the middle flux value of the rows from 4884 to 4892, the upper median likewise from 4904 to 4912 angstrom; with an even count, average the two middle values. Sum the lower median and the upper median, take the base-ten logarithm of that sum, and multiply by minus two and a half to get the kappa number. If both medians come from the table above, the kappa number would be -3.35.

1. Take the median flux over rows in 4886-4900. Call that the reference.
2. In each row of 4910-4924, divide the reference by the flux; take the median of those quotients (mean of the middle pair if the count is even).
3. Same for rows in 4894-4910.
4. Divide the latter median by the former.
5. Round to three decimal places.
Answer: 0.939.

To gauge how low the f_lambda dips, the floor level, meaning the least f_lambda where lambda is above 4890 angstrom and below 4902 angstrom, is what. 10.5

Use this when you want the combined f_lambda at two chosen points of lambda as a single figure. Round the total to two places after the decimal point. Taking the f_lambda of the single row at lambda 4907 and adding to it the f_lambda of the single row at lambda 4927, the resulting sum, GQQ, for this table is 22.90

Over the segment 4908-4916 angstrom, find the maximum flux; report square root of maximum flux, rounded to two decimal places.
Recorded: 3.39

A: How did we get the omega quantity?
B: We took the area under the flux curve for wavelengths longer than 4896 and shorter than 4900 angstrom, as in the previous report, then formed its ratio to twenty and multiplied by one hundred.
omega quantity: 229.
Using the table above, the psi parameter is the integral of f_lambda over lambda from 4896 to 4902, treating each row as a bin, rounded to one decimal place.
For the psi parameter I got 68.8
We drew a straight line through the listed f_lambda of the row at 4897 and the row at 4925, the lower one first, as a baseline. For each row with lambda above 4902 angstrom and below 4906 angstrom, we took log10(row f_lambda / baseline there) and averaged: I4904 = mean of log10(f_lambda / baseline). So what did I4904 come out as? 0.013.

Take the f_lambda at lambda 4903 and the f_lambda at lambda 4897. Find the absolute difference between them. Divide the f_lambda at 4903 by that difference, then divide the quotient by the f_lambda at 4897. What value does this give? 5.1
